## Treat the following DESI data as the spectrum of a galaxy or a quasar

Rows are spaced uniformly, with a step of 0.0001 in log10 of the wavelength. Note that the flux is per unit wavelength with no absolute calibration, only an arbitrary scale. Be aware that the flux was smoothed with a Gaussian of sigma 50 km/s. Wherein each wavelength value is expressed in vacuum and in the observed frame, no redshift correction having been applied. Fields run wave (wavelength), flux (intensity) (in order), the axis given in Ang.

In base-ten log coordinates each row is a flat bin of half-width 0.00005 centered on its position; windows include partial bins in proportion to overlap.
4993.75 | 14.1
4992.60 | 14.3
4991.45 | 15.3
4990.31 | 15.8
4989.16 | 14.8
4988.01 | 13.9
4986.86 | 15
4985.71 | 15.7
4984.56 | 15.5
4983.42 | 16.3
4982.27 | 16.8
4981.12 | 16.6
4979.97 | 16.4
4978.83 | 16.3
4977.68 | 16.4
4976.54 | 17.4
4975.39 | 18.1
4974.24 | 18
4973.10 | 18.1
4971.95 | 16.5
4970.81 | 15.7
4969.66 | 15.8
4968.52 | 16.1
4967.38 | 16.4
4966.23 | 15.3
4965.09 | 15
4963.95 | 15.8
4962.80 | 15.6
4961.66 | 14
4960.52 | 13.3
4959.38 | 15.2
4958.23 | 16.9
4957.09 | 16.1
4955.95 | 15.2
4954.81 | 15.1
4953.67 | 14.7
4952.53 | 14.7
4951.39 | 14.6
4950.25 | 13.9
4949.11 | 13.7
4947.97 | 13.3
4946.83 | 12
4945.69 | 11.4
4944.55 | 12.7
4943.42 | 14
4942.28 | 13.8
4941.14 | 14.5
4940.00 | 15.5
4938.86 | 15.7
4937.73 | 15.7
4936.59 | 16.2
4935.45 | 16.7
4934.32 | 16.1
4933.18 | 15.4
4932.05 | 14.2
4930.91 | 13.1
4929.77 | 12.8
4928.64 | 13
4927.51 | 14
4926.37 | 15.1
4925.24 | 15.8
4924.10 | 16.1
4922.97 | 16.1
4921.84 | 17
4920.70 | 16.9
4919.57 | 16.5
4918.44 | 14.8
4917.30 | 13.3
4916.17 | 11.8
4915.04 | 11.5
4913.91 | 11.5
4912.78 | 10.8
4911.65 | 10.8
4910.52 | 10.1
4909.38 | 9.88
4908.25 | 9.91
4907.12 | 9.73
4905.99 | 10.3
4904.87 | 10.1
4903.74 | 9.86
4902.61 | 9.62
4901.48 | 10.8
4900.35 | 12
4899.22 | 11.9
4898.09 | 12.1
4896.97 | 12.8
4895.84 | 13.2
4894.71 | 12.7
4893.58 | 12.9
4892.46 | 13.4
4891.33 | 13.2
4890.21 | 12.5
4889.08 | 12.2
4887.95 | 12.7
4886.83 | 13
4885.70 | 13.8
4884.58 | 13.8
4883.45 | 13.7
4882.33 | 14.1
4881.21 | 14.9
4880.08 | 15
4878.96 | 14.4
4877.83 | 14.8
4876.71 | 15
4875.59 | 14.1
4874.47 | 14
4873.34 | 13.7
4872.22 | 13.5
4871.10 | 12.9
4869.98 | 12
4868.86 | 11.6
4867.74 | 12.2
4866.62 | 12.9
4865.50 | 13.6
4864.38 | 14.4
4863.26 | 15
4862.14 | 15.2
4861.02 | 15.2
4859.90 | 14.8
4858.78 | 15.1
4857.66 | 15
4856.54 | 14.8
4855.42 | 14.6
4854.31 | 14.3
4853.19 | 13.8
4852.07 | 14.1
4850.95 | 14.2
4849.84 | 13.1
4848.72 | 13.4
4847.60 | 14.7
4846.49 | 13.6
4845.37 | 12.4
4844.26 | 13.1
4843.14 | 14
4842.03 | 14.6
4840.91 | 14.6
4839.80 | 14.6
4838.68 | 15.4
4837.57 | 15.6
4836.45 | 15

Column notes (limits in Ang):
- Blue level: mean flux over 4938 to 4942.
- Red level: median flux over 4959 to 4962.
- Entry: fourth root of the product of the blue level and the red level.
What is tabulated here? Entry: 3.82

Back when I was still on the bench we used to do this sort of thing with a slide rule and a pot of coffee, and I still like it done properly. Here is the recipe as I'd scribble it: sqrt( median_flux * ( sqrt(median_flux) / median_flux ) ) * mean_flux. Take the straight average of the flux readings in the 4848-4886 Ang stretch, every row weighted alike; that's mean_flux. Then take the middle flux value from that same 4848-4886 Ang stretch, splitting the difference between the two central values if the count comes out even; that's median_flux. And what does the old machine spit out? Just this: 27.2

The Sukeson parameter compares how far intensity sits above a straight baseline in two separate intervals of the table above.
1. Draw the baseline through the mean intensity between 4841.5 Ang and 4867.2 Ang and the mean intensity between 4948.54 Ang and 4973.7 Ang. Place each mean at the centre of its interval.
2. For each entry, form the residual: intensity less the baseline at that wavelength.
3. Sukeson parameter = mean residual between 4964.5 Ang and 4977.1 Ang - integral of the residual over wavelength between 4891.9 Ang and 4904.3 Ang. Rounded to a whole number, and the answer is 35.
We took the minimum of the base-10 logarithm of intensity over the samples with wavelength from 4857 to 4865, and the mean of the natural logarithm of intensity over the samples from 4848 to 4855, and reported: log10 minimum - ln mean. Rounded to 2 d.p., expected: -1.47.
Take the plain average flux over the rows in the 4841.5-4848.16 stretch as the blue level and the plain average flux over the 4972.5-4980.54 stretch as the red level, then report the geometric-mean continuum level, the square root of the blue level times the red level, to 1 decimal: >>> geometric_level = 15.4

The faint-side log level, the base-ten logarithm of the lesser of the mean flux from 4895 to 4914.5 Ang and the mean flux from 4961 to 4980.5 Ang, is 1.04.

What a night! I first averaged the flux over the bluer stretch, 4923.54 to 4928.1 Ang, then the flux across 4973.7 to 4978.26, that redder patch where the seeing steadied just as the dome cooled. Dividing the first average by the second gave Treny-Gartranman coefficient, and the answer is 0.87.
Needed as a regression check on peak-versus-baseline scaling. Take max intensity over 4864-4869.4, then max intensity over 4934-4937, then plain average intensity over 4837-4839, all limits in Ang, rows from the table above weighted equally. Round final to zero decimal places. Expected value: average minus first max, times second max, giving 18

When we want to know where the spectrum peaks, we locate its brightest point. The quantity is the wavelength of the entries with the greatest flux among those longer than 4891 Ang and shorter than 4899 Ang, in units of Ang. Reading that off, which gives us 4892.46 Ang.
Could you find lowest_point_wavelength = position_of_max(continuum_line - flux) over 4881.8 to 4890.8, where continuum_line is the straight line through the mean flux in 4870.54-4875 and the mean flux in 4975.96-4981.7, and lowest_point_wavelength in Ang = 4889.08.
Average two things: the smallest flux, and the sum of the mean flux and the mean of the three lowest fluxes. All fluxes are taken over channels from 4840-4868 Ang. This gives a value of 19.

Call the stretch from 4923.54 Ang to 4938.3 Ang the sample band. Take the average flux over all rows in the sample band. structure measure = 14.9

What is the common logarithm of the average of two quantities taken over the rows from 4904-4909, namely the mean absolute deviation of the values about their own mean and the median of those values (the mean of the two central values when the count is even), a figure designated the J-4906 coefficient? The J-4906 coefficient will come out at 0.707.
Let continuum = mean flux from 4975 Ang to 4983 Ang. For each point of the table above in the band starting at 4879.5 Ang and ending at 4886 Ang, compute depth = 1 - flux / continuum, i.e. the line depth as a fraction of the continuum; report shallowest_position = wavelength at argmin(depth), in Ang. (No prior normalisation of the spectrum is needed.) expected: 4880.08 Ang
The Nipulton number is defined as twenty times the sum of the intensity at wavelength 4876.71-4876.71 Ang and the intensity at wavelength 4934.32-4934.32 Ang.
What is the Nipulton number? 622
